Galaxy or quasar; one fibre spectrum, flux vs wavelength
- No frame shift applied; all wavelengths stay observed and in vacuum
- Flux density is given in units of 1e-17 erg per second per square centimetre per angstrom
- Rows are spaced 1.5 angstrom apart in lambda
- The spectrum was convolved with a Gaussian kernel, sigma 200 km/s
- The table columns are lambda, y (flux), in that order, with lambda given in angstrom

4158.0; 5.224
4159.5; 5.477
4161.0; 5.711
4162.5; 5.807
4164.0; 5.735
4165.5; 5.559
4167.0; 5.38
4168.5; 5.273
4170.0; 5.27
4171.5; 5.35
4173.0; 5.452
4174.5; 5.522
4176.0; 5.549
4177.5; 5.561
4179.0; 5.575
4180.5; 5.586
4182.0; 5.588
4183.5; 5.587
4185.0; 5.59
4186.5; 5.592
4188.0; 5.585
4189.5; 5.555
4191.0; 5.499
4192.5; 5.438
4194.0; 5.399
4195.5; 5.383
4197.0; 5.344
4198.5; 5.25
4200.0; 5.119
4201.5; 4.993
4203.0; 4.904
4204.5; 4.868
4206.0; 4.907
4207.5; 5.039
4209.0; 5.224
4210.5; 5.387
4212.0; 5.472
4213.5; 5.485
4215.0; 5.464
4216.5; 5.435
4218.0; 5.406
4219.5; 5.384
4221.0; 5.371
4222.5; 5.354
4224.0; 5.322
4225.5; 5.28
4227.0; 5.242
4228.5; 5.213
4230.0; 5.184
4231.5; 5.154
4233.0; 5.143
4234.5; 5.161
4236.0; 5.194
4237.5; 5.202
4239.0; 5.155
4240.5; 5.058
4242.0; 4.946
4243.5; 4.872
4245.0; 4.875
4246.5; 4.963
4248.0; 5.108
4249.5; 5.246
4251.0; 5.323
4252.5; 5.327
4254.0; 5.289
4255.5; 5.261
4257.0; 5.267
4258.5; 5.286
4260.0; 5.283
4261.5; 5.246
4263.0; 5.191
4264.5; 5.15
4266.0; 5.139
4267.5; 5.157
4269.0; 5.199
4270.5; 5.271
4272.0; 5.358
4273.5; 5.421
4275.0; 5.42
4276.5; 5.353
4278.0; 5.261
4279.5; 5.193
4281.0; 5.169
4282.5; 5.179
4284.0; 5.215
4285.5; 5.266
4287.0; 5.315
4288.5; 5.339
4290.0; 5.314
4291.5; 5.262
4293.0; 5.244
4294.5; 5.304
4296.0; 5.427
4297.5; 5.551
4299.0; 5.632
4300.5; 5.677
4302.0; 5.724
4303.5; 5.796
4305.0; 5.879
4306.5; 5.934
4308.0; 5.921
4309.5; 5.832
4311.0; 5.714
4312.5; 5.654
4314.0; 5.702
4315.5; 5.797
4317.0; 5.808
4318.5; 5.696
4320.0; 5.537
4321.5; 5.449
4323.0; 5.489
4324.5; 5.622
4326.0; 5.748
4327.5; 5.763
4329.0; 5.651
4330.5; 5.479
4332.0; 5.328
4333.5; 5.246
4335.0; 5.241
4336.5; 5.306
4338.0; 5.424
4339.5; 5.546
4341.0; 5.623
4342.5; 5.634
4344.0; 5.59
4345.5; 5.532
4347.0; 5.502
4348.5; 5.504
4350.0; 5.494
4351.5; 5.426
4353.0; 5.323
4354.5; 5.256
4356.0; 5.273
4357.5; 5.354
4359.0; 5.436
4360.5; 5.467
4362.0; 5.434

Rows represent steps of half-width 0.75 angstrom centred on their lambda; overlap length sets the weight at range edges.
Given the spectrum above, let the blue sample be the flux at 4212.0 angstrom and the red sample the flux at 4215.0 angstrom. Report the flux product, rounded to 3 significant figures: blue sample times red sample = 29.9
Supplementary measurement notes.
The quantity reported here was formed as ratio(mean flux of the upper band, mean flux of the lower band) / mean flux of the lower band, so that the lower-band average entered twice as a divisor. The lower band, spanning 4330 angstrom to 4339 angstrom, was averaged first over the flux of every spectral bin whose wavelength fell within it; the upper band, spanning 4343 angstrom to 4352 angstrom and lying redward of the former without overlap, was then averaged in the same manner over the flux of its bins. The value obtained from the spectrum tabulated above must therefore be 0.193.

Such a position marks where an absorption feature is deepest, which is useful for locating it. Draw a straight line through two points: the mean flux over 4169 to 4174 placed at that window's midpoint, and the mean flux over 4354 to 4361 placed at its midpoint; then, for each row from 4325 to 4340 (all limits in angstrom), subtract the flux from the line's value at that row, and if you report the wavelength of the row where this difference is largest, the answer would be 4335.0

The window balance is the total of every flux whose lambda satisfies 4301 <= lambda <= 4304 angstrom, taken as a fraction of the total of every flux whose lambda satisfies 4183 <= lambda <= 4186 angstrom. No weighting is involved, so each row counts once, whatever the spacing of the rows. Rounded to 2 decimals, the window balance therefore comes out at 1.03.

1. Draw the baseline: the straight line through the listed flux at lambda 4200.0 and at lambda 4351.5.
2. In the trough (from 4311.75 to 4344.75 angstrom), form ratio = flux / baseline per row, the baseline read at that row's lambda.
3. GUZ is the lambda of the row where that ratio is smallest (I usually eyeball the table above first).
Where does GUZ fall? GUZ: 4335.0 angstrom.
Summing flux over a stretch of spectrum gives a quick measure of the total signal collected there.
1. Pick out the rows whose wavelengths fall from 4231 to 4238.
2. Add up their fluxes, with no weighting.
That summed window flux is 25.9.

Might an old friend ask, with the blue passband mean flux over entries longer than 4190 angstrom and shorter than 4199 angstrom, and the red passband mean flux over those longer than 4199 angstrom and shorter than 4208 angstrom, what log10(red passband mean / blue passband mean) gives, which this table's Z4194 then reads -0.035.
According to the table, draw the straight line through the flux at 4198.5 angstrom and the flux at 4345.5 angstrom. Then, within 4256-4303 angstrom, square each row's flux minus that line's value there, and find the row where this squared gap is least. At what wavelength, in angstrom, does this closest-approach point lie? 4296.0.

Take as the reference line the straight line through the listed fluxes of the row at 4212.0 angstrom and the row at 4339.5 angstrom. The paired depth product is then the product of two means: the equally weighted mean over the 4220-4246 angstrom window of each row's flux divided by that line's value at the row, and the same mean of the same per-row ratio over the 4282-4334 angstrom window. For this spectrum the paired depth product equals 0.95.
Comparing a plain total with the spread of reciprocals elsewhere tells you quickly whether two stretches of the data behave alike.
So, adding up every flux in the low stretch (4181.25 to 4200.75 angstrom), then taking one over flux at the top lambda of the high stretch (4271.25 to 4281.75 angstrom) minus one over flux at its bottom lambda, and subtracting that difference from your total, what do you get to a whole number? 71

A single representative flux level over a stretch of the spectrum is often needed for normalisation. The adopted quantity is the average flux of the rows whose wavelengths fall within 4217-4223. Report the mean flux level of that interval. 5.38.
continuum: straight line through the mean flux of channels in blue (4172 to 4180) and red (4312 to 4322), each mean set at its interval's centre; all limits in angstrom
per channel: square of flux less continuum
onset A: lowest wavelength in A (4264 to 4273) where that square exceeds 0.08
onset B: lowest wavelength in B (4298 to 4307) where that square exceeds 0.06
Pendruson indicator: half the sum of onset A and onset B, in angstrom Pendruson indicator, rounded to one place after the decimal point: 4285.5 angstrom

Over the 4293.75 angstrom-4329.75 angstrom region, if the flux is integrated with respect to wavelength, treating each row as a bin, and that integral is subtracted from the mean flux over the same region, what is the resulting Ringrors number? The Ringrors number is -199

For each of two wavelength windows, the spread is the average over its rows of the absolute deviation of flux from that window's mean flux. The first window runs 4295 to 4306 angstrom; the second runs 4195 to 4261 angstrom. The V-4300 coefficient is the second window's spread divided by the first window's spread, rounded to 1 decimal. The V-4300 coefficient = 1.2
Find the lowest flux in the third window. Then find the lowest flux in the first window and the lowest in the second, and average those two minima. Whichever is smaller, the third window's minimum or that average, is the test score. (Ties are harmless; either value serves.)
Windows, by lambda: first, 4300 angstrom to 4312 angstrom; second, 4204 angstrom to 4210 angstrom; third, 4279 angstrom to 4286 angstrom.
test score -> 5.17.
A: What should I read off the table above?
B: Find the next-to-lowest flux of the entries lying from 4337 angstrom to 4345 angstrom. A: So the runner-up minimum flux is 5.546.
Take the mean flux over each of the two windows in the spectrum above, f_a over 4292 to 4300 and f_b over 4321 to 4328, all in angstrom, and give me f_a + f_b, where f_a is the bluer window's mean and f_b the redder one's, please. 11.0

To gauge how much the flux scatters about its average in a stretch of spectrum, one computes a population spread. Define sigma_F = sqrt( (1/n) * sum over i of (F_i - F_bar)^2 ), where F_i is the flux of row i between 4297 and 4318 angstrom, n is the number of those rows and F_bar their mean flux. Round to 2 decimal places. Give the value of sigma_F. 0.11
